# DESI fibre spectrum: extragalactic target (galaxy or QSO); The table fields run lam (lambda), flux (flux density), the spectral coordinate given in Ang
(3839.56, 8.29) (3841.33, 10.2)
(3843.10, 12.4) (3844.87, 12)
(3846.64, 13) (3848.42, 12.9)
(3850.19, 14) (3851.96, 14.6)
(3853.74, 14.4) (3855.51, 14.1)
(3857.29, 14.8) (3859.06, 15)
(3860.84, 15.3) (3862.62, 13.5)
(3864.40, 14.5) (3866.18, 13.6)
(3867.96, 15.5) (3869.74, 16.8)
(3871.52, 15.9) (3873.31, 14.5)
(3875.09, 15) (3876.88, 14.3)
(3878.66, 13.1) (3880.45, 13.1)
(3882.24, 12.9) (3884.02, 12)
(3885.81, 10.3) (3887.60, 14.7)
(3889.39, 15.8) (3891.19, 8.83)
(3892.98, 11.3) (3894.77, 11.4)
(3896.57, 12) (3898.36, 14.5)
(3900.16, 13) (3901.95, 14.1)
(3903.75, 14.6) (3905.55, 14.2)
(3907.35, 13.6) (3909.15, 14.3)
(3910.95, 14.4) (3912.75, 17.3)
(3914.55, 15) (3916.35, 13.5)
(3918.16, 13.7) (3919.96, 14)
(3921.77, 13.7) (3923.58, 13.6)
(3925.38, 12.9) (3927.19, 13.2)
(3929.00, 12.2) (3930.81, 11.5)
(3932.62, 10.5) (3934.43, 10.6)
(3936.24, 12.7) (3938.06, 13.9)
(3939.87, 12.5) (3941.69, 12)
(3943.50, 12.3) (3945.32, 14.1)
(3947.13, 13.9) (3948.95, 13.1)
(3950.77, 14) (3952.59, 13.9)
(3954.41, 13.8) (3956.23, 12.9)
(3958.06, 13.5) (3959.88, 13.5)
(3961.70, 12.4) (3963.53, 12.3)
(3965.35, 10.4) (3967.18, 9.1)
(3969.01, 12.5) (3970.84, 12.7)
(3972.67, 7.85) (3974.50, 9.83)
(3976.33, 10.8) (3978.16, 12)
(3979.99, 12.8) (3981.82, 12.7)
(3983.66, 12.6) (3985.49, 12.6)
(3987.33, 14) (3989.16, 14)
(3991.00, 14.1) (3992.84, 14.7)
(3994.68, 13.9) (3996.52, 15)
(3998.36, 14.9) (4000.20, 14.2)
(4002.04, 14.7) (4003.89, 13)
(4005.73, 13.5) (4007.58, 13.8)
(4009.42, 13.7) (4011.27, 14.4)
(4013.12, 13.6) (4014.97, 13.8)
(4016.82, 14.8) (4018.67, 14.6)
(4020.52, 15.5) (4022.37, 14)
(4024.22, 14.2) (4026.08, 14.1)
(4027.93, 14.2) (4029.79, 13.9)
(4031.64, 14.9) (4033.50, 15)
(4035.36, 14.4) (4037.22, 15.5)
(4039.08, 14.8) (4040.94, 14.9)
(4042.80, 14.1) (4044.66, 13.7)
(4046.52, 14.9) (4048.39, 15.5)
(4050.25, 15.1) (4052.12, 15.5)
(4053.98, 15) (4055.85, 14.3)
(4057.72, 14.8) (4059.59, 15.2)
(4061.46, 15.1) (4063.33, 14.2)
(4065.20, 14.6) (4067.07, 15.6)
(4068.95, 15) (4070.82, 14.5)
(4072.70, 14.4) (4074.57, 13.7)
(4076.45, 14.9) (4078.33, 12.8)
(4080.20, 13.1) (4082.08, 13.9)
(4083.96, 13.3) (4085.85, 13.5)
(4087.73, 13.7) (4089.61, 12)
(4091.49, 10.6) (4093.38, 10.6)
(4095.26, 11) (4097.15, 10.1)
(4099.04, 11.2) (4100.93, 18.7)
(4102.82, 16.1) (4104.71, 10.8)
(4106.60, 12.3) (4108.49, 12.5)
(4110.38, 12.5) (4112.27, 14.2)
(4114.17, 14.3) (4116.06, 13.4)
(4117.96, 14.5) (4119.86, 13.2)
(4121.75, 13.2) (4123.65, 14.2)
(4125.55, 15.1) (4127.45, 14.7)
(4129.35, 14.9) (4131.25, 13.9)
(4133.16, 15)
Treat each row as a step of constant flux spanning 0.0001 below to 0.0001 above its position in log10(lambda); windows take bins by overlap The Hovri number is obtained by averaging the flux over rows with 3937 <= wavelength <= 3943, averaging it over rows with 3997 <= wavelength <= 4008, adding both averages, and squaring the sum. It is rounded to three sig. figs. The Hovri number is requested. 719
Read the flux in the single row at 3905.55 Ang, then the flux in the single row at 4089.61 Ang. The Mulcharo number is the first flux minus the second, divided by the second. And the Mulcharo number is 0.18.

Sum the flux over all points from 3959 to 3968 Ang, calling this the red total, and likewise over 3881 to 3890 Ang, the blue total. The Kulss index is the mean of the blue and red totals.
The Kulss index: 62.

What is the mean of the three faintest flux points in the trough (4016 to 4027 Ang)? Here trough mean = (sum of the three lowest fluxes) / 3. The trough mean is 14.1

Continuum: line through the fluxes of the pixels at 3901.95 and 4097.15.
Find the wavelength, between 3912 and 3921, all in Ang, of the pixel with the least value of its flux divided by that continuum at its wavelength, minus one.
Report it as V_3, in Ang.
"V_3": 3916.35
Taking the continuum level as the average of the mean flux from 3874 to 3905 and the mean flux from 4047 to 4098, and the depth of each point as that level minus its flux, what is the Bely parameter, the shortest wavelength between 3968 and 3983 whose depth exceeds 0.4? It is 3969.01 Ang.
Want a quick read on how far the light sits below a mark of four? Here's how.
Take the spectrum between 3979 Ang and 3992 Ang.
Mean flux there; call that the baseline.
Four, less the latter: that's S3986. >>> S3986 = -9.3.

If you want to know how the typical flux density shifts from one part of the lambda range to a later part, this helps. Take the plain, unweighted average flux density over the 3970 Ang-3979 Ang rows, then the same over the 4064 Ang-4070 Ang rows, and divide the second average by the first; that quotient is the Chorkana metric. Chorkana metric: 1.42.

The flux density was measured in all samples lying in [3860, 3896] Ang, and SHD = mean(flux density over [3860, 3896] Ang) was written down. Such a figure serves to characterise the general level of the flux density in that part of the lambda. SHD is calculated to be 13.6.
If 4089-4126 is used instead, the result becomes 13.0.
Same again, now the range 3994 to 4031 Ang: 14.2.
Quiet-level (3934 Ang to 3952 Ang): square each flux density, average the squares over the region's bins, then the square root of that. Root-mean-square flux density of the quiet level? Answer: 13.0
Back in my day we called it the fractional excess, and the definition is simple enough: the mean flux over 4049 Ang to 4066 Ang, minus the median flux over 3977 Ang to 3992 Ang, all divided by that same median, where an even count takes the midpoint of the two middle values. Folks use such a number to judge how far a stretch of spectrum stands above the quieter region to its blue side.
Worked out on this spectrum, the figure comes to 0.17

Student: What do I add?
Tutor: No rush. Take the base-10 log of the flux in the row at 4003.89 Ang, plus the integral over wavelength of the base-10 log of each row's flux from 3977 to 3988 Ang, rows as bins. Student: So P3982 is 13.3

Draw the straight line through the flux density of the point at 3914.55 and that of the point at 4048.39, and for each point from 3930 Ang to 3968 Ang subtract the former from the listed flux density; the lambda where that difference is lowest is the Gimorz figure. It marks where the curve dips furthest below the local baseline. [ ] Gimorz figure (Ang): 3967.18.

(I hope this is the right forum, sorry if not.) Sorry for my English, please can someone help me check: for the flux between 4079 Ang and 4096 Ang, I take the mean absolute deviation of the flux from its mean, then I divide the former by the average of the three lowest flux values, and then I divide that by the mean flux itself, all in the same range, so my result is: 0.0091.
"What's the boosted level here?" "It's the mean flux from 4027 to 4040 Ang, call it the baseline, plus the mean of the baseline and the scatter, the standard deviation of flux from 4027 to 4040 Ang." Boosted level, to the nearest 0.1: 22.3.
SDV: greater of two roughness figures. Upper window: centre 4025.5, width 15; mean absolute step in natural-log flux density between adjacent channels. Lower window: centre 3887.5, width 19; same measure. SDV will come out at 0.156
